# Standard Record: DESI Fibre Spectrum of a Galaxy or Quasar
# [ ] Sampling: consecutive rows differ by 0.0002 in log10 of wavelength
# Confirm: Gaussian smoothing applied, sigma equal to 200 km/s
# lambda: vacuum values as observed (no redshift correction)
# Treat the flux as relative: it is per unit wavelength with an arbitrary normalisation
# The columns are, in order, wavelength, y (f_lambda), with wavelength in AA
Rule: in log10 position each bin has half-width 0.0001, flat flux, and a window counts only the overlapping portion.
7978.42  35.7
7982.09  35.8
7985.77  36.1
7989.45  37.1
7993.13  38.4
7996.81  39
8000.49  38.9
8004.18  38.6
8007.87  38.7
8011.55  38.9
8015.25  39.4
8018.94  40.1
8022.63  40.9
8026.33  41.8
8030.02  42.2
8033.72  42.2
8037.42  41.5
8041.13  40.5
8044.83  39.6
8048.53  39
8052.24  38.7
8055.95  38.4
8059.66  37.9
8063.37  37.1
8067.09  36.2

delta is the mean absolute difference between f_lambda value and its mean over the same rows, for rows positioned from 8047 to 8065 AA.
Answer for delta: 0.58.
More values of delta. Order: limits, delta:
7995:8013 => 0.14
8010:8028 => 0.90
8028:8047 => 0.92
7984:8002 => 1.04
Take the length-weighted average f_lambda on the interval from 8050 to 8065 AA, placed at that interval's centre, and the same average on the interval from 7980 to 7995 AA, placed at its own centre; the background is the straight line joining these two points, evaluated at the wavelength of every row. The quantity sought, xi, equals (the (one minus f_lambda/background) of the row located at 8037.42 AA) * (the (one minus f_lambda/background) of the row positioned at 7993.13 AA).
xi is 0.0040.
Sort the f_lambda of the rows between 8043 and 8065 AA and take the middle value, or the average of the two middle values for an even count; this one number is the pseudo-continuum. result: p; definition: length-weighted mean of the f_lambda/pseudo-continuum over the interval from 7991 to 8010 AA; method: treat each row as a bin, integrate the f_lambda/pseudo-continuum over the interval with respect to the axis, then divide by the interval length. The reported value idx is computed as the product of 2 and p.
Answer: 2.01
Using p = 1.00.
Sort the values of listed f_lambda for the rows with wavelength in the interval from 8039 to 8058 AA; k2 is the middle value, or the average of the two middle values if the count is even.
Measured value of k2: 39.0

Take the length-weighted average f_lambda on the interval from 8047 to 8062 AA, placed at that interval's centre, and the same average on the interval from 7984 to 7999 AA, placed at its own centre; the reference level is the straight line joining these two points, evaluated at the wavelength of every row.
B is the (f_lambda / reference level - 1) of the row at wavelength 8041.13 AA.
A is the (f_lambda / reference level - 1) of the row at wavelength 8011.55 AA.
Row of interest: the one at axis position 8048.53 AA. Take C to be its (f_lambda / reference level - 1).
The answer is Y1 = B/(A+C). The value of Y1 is 1.38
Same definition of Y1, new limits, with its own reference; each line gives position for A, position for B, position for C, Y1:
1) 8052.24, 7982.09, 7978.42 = 1.14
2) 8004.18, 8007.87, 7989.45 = 4.54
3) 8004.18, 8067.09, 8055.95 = -3.38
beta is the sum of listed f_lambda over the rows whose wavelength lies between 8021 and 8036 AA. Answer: 167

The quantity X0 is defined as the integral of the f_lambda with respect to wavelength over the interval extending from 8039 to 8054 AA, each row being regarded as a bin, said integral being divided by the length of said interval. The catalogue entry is 39.5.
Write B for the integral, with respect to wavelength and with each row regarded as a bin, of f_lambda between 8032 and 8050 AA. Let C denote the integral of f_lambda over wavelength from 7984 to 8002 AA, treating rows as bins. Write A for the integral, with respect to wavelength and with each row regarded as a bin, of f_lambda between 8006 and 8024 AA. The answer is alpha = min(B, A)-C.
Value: 30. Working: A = 712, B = 731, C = 682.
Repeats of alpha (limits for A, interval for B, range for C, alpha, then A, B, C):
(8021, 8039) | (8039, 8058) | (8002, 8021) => 2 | 751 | 746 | 744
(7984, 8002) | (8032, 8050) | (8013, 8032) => -94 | 682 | 731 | 776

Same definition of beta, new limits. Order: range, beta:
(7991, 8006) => 155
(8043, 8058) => 156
